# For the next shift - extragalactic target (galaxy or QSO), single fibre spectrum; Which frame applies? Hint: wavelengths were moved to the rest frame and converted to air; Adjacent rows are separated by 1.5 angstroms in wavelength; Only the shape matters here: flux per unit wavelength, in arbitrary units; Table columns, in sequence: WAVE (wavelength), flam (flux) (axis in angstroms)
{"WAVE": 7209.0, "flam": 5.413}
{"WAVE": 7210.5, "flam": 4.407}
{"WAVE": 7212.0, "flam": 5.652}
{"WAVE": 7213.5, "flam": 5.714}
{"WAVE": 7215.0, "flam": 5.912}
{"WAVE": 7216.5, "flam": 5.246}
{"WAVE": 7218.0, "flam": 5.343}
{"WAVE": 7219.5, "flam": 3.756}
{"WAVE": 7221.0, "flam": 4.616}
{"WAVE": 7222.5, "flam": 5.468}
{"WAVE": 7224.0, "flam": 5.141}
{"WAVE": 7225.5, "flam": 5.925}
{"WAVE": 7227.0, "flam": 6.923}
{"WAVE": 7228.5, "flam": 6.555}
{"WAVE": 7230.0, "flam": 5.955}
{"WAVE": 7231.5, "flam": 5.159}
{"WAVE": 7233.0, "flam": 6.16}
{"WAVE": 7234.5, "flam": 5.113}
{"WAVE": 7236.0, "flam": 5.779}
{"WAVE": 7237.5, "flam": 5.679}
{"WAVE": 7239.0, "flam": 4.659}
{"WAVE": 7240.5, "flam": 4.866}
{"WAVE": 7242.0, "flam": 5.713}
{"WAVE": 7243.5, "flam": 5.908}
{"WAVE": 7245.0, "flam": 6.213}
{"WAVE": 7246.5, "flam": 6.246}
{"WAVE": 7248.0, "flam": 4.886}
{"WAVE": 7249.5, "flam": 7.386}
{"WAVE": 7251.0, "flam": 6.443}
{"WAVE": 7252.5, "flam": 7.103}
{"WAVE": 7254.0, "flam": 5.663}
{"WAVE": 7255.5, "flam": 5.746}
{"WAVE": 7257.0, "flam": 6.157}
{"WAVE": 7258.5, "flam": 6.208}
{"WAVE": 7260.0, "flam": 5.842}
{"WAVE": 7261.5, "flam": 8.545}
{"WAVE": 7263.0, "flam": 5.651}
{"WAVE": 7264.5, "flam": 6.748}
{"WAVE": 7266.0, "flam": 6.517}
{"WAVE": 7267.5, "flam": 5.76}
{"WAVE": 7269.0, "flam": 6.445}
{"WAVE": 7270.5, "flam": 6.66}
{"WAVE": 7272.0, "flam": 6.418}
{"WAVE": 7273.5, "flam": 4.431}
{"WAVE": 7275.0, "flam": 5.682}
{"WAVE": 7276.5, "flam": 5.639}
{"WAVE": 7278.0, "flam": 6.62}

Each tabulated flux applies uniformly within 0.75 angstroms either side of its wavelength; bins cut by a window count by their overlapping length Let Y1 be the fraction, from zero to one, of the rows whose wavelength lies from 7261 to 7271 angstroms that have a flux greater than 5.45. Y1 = 1.00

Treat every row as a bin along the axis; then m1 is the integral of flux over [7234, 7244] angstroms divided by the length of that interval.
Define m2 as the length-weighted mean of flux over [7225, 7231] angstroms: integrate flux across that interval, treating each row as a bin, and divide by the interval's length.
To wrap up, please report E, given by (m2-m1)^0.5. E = 1.0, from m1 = 5.38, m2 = 6.3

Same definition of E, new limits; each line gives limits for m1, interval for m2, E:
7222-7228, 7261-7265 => 1.0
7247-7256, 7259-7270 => 0.5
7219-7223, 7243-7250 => 1.2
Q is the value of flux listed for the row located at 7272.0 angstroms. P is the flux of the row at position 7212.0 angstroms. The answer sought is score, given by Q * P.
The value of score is 36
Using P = 5.652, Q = 6.418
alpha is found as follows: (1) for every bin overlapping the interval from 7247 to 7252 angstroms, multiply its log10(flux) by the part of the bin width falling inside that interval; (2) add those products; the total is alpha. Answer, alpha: 4.0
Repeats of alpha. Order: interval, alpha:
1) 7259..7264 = 4.1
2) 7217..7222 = 3.3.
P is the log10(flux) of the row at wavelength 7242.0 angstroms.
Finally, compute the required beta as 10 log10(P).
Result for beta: -1.2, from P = 0.76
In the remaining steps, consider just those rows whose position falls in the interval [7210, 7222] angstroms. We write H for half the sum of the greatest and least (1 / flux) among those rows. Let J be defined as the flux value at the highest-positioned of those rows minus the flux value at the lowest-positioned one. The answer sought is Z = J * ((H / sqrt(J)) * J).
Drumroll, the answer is 0.02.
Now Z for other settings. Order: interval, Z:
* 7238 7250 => 0.79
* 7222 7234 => 0.10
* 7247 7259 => 0.26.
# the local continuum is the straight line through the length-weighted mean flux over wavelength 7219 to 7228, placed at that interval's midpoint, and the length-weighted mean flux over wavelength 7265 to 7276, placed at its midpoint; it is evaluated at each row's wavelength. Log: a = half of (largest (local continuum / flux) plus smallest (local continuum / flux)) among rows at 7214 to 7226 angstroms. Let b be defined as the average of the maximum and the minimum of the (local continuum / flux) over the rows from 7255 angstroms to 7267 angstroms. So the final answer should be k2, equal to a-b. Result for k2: 0.29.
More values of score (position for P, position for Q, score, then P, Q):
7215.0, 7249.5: 44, 5.912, 7.386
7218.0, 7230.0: 32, 5.343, 5.955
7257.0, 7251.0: 40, 6.157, 6.443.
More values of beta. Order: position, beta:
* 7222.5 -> -1.3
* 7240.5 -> -1.6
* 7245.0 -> -1.0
